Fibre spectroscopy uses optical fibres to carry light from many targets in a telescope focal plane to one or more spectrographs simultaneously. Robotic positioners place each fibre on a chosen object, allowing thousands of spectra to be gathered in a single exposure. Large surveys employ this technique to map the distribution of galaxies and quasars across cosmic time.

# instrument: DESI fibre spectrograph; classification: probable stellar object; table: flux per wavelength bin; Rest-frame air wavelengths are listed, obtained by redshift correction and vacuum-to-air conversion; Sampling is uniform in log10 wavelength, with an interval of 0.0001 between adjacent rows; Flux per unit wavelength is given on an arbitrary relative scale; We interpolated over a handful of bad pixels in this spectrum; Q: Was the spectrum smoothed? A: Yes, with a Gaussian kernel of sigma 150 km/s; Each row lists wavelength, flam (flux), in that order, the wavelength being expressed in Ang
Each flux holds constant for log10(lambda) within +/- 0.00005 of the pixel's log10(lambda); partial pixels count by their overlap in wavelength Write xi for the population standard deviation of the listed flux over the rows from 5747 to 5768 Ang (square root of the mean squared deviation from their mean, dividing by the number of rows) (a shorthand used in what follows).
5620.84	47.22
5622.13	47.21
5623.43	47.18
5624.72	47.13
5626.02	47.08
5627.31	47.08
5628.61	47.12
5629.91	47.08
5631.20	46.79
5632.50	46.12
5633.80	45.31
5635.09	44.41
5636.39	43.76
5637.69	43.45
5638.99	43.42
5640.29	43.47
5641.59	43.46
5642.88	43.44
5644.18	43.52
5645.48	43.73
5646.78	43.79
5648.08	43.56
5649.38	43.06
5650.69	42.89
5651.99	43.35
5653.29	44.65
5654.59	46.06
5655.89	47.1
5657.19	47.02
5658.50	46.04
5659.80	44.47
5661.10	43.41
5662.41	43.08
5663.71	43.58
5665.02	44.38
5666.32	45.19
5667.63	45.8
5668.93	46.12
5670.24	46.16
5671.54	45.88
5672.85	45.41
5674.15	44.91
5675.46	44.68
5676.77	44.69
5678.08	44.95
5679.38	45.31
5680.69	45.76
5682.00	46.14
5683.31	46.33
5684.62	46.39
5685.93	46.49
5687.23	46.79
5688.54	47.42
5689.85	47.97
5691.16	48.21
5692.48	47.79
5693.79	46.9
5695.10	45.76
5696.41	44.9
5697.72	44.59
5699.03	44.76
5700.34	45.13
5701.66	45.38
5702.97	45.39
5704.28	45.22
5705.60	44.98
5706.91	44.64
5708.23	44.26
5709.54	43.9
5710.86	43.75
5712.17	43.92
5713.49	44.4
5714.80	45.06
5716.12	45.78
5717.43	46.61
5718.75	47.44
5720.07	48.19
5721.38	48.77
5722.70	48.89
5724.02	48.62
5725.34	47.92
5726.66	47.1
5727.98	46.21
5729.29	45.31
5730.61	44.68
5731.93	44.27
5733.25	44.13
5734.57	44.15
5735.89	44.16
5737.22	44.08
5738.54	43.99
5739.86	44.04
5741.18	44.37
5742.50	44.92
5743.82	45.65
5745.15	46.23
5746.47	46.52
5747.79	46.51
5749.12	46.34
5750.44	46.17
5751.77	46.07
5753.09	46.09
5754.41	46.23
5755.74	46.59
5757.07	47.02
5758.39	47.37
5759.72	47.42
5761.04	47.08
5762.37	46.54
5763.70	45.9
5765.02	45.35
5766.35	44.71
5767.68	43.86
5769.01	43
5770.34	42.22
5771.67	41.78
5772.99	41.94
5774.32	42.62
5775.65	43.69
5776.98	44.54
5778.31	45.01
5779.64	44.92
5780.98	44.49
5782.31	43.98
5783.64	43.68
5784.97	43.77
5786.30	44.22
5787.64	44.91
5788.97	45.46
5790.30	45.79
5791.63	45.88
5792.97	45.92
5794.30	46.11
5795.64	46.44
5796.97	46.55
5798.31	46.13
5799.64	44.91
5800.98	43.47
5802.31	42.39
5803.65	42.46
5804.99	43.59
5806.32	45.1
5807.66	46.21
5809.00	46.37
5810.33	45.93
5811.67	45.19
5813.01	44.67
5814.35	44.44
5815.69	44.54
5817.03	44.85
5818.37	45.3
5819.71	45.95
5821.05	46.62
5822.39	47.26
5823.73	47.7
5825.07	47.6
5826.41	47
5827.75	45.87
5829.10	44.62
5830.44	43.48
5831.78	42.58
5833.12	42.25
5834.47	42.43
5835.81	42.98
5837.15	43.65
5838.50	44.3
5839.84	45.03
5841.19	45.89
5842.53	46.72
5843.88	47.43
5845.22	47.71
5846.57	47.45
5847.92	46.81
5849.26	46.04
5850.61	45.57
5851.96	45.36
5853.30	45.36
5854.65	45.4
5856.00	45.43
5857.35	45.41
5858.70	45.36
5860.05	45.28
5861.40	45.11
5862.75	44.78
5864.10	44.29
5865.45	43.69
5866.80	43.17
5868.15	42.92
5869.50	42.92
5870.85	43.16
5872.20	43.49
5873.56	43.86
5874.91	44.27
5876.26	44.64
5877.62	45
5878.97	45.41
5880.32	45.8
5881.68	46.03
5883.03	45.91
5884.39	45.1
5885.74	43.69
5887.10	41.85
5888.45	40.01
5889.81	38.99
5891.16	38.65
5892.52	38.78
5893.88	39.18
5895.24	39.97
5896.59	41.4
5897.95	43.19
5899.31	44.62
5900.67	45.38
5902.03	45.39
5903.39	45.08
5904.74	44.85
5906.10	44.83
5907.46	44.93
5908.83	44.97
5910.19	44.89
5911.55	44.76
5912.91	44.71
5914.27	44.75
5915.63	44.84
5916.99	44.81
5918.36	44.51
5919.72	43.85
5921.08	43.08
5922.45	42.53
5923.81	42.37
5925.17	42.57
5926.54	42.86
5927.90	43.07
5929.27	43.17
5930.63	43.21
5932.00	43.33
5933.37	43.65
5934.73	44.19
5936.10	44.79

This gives 0.9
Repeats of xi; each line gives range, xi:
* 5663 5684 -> 0.7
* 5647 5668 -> 1.4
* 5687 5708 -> 1.3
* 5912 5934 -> 0.9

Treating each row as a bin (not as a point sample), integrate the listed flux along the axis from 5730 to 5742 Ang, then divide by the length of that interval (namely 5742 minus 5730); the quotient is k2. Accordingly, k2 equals 44.2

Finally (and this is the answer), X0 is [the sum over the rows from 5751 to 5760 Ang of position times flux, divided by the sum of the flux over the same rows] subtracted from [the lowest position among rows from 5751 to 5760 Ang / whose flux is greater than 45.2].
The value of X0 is -4.0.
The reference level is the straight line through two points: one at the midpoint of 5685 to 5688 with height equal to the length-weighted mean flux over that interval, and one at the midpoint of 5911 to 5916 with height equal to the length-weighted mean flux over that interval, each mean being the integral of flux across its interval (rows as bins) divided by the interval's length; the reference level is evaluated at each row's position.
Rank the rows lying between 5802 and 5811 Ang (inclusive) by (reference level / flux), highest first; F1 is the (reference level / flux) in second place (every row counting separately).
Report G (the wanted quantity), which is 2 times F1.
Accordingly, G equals 2.155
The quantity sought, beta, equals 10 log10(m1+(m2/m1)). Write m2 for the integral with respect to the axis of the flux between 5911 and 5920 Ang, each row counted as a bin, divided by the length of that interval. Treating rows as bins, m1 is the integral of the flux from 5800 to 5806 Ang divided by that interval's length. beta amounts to 16.5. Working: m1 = 43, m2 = 45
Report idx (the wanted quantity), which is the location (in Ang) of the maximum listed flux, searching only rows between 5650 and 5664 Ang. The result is 5655.89 Ang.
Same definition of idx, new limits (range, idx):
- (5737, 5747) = 5746.47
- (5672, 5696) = 5691.16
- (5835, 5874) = 5845.22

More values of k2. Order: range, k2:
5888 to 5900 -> 40.5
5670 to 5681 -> 45.3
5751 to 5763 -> 46.7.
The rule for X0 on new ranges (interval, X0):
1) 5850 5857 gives -2.7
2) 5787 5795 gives -2.0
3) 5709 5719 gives 1.9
